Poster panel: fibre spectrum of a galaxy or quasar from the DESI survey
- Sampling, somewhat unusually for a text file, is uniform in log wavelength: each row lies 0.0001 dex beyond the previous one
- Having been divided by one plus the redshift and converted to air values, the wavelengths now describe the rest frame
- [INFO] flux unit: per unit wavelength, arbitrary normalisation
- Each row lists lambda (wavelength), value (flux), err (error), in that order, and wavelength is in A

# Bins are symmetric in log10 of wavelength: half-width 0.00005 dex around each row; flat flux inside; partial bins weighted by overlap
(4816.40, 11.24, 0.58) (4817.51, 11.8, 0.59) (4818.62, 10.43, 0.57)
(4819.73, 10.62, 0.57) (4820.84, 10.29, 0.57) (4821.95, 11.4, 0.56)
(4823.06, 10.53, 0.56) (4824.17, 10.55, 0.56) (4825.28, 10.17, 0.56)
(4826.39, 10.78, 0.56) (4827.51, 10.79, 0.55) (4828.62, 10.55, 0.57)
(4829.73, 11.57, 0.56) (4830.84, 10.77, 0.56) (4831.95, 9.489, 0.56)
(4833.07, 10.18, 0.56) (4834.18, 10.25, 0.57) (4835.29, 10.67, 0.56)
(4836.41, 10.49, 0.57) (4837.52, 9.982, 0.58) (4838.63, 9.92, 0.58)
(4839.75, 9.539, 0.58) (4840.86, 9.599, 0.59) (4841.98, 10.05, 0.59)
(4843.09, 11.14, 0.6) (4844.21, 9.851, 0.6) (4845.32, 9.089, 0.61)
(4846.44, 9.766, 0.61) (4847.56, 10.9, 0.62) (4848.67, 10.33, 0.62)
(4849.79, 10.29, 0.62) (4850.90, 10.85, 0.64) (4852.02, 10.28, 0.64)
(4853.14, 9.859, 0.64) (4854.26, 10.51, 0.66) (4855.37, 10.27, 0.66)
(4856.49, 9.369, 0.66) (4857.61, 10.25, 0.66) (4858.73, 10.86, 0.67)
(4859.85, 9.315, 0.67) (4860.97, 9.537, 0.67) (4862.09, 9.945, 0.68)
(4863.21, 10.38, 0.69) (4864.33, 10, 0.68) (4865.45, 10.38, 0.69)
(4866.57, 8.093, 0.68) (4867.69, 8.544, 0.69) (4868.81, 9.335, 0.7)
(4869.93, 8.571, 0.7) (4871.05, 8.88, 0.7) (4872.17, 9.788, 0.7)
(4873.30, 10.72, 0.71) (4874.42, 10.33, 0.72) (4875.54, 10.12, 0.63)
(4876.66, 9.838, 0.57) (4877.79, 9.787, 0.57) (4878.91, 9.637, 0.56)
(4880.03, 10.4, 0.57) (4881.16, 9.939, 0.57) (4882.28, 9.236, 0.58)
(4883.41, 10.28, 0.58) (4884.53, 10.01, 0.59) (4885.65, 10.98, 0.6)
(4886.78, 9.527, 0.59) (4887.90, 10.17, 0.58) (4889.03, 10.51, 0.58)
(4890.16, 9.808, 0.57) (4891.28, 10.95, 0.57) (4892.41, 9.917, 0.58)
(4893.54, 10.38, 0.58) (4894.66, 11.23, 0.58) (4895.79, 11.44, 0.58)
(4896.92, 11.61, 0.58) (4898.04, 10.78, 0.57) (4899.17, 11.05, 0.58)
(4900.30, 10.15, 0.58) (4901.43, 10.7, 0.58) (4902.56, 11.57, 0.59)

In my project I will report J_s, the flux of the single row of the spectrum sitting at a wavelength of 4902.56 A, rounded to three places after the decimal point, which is 11.570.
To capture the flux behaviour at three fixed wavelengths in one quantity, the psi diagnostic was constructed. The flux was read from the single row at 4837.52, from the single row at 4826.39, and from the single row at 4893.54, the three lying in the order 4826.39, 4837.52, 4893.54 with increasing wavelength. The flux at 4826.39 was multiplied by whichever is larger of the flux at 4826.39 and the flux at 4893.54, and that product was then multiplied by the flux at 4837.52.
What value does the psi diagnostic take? 1160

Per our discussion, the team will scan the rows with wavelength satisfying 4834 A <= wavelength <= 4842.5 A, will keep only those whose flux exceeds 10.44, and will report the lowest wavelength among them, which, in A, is 4835.29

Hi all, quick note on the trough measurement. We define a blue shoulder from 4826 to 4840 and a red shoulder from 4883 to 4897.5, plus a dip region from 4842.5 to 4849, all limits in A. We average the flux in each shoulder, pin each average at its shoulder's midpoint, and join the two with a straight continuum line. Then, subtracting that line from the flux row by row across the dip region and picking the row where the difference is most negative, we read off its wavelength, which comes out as 4845.32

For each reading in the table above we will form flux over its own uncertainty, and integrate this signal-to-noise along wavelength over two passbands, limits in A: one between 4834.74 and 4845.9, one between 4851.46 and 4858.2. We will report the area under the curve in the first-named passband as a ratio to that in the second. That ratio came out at 1.8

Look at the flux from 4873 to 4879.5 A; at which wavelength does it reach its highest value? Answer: 4873.30 A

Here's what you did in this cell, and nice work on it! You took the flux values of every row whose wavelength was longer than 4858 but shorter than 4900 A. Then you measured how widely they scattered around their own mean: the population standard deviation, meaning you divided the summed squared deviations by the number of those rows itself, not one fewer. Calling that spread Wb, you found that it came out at 0.79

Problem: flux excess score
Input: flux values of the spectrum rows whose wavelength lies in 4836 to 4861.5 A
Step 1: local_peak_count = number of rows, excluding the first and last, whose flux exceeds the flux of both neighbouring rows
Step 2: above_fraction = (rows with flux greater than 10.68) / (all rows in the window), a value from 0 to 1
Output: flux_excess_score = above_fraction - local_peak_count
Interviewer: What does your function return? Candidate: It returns -5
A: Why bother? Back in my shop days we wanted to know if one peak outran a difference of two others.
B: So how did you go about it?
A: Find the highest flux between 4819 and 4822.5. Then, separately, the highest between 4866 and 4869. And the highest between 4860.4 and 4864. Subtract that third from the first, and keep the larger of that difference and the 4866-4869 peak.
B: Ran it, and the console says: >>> 9.3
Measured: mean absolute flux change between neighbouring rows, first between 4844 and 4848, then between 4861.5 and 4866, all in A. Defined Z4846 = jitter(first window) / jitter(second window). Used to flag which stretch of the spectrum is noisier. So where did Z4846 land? 2.15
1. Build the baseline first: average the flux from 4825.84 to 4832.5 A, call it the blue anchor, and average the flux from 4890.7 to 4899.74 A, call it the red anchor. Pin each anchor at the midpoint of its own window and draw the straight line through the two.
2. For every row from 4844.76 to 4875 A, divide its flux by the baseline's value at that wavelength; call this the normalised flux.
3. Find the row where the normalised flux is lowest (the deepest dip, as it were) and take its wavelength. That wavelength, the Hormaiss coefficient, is 4866.57 A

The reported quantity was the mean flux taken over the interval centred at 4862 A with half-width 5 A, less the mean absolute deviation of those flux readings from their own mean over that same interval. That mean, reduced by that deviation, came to 9.3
